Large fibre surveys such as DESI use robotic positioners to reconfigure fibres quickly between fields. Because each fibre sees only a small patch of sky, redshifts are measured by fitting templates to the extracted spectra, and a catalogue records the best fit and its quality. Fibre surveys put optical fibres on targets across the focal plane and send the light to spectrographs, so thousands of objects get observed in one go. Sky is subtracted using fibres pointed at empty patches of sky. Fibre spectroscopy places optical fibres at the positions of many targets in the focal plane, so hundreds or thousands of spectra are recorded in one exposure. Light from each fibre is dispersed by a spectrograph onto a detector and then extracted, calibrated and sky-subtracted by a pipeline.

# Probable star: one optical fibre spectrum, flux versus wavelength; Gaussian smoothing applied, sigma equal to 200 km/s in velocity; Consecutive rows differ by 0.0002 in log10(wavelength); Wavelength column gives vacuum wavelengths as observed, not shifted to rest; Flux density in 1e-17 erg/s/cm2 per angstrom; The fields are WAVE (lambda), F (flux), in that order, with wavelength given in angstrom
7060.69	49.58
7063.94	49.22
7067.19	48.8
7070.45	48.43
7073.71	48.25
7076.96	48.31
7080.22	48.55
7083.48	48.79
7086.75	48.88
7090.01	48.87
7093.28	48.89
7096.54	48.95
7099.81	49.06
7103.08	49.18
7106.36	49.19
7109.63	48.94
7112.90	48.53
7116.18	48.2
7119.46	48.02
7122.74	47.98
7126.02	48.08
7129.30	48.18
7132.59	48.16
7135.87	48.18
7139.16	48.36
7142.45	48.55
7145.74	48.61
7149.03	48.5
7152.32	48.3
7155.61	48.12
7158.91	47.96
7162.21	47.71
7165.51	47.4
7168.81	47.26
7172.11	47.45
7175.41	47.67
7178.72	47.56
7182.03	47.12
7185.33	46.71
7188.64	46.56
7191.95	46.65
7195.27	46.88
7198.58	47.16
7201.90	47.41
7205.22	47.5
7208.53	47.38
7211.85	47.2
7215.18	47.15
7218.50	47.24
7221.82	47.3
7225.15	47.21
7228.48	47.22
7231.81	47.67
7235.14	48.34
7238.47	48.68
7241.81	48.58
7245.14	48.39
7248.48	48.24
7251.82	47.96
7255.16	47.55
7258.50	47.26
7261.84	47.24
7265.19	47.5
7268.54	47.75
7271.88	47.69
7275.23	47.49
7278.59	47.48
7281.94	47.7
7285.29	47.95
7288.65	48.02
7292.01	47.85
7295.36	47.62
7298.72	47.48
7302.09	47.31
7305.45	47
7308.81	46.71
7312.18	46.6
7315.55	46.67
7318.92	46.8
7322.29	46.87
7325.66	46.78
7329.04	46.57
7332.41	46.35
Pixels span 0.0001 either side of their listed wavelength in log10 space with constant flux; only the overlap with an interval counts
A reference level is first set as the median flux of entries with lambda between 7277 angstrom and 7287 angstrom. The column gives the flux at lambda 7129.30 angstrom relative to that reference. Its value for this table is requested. 0.5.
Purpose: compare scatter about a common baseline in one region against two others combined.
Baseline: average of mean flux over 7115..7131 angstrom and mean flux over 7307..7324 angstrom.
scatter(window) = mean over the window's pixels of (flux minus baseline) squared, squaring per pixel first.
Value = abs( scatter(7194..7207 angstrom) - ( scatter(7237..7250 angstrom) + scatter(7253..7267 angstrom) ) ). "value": 1.1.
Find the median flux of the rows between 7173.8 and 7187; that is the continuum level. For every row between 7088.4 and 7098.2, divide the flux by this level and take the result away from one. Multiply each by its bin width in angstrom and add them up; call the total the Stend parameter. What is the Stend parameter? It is -0.32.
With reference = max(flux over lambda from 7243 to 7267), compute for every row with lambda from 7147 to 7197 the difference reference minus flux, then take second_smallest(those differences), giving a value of 0.1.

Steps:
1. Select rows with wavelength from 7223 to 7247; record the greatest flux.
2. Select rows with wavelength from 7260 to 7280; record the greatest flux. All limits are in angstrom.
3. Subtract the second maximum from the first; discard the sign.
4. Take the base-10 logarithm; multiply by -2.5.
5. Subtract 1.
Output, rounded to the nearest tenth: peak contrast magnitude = -0.9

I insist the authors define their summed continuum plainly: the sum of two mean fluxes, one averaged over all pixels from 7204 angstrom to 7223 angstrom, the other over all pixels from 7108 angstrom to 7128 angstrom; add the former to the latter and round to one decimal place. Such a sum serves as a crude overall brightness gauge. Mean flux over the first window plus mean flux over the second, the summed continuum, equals 95.6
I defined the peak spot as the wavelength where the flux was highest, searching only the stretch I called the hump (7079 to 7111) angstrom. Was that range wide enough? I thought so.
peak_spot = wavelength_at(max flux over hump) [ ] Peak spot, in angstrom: 7106.36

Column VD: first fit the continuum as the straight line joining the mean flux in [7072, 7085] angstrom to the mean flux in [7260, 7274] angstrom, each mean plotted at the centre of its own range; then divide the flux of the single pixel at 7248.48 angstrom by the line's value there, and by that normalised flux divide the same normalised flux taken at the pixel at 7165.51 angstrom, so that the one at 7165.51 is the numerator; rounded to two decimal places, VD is 0.97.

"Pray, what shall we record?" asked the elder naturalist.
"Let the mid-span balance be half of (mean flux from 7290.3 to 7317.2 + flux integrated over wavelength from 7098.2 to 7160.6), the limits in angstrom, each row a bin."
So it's 1534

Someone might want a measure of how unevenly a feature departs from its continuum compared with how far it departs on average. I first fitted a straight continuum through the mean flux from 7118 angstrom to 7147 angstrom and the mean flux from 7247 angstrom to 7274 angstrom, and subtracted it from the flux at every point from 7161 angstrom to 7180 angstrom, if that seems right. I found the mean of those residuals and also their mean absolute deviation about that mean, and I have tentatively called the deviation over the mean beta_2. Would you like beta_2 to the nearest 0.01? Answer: -0.26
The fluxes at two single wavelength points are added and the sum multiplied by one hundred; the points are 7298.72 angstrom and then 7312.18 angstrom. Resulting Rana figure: 9408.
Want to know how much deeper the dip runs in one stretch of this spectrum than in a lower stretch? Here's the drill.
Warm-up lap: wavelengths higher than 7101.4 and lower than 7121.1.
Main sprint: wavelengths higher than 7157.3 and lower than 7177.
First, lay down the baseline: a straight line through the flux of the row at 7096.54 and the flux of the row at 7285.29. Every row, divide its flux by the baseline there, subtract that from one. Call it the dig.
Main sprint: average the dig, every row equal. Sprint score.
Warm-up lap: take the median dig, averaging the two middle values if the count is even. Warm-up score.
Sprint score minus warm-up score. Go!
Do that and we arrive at 0.018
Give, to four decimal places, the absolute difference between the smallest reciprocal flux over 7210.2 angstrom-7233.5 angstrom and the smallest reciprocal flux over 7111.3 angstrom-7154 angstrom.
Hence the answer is 0.0004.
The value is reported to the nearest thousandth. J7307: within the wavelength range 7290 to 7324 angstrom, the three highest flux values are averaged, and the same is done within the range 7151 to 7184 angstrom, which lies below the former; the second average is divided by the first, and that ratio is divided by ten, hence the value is 0.101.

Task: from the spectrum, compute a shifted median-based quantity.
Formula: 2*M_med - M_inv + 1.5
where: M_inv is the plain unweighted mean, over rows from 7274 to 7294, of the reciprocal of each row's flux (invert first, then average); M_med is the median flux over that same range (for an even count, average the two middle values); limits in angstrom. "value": 97.0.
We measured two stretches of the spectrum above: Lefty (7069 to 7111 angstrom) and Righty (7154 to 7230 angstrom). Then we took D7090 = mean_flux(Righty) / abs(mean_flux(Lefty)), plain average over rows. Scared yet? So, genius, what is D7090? 0.97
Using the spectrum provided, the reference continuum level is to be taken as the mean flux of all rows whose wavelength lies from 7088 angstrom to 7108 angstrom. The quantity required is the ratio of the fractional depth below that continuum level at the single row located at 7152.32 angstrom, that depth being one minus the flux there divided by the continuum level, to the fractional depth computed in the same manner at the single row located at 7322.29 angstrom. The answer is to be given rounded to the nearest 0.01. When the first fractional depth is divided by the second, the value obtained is 0.34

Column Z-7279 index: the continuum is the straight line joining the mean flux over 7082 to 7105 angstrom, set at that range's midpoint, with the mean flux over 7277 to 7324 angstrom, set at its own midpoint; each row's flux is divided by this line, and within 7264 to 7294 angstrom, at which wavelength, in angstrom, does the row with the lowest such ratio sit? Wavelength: 7265.19 angstrom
